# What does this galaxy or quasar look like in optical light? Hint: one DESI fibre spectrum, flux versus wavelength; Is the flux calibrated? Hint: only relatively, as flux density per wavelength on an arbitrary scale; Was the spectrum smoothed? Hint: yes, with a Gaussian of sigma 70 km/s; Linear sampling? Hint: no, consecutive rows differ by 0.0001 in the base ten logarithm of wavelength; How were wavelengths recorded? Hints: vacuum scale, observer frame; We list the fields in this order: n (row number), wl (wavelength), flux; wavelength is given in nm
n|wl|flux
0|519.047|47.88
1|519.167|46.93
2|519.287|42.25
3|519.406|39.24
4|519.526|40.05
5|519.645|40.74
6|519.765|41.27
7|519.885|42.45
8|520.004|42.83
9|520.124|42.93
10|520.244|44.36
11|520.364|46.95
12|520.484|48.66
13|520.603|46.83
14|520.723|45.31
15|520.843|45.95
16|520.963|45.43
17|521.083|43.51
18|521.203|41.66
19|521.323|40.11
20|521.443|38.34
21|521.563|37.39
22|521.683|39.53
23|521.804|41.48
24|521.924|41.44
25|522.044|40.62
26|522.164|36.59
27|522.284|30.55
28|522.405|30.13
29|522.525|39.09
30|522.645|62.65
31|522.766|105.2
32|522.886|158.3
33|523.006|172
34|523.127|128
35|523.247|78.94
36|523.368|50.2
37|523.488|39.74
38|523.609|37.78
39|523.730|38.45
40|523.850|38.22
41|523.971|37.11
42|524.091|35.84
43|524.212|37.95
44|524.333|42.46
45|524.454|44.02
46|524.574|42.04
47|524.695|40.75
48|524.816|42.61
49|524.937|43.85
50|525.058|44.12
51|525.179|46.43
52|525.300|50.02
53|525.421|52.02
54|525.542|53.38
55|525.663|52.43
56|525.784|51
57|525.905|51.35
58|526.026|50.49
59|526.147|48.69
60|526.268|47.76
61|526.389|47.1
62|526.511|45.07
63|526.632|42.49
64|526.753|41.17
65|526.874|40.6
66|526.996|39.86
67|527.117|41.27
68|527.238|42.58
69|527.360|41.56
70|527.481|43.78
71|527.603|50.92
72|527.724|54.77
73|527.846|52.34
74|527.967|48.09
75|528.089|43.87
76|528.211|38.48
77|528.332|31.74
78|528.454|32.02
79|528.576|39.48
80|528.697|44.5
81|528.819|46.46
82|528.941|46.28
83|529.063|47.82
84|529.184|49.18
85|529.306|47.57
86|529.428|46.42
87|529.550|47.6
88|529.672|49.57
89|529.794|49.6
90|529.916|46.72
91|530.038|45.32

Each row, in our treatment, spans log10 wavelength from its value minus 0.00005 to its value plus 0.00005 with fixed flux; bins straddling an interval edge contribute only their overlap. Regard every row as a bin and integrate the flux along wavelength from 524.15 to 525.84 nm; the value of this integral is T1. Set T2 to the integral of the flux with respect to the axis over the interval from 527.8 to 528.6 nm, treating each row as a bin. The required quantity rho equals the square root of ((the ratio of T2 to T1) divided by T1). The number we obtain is 0.07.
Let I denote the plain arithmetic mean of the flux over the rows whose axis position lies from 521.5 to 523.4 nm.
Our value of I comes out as 68.3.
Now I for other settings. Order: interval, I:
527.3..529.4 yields 44.6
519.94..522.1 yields 43.0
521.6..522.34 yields 38.4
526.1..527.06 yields 44.1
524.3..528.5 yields 45.2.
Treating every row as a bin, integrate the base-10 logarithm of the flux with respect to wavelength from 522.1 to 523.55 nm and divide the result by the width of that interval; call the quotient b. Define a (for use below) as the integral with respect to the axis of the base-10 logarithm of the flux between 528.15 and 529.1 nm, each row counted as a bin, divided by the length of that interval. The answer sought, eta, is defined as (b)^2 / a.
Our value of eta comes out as 2.03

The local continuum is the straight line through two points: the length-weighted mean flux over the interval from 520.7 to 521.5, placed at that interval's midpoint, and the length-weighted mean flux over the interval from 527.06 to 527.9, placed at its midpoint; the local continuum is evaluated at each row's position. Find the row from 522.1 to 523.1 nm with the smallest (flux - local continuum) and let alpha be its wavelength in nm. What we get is 522.405 nm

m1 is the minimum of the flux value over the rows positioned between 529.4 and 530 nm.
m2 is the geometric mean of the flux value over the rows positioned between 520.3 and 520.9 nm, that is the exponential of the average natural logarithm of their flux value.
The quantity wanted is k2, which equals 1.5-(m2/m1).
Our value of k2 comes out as 0.49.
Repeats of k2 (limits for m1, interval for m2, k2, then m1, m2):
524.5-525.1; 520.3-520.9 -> 0.35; 40.75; 46.7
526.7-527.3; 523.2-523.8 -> 0.32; 39.86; 47.0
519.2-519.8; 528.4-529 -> 0.45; 39.24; 41.4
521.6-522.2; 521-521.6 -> 0.40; 36.59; 40.1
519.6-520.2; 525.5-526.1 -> 0.23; 40.74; 51.7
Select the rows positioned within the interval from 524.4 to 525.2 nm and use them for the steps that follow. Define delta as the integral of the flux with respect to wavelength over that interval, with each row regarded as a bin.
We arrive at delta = 34.6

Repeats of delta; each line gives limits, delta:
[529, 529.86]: 41.5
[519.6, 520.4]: 34.4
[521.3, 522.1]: 31.9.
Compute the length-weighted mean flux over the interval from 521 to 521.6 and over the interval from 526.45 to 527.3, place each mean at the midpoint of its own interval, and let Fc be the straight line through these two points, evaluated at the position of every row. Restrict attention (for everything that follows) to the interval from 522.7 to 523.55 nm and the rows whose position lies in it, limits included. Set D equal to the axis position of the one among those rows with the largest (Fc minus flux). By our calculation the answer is 523.488 nm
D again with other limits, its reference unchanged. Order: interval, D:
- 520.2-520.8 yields 520.244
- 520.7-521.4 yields 521.323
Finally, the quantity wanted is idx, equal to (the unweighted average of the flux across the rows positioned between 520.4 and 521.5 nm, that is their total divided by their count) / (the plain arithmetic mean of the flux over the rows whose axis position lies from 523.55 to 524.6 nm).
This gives 1.12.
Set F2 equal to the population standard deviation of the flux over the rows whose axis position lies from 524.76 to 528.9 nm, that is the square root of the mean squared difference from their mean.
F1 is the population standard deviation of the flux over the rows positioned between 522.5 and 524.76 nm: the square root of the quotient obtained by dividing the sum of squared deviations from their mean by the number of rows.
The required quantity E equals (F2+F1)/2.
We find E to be 23.9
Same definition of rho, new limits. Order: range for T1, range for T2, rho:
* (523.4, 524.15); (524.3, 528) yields 0.46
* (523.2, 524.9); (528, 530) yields 0.13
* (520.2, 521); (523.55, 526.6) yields 0.32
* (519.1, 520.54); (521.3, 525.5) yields 0.24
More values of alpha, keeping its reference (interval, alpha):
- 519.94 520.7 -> 520.004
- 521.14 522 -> 521.563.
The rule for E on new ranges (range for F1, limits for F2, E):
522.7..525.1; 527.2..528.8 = 24.2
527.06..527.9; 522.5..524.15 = 25.9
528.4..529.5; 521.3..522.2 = 3.4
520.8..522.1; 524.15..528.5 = 4.1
